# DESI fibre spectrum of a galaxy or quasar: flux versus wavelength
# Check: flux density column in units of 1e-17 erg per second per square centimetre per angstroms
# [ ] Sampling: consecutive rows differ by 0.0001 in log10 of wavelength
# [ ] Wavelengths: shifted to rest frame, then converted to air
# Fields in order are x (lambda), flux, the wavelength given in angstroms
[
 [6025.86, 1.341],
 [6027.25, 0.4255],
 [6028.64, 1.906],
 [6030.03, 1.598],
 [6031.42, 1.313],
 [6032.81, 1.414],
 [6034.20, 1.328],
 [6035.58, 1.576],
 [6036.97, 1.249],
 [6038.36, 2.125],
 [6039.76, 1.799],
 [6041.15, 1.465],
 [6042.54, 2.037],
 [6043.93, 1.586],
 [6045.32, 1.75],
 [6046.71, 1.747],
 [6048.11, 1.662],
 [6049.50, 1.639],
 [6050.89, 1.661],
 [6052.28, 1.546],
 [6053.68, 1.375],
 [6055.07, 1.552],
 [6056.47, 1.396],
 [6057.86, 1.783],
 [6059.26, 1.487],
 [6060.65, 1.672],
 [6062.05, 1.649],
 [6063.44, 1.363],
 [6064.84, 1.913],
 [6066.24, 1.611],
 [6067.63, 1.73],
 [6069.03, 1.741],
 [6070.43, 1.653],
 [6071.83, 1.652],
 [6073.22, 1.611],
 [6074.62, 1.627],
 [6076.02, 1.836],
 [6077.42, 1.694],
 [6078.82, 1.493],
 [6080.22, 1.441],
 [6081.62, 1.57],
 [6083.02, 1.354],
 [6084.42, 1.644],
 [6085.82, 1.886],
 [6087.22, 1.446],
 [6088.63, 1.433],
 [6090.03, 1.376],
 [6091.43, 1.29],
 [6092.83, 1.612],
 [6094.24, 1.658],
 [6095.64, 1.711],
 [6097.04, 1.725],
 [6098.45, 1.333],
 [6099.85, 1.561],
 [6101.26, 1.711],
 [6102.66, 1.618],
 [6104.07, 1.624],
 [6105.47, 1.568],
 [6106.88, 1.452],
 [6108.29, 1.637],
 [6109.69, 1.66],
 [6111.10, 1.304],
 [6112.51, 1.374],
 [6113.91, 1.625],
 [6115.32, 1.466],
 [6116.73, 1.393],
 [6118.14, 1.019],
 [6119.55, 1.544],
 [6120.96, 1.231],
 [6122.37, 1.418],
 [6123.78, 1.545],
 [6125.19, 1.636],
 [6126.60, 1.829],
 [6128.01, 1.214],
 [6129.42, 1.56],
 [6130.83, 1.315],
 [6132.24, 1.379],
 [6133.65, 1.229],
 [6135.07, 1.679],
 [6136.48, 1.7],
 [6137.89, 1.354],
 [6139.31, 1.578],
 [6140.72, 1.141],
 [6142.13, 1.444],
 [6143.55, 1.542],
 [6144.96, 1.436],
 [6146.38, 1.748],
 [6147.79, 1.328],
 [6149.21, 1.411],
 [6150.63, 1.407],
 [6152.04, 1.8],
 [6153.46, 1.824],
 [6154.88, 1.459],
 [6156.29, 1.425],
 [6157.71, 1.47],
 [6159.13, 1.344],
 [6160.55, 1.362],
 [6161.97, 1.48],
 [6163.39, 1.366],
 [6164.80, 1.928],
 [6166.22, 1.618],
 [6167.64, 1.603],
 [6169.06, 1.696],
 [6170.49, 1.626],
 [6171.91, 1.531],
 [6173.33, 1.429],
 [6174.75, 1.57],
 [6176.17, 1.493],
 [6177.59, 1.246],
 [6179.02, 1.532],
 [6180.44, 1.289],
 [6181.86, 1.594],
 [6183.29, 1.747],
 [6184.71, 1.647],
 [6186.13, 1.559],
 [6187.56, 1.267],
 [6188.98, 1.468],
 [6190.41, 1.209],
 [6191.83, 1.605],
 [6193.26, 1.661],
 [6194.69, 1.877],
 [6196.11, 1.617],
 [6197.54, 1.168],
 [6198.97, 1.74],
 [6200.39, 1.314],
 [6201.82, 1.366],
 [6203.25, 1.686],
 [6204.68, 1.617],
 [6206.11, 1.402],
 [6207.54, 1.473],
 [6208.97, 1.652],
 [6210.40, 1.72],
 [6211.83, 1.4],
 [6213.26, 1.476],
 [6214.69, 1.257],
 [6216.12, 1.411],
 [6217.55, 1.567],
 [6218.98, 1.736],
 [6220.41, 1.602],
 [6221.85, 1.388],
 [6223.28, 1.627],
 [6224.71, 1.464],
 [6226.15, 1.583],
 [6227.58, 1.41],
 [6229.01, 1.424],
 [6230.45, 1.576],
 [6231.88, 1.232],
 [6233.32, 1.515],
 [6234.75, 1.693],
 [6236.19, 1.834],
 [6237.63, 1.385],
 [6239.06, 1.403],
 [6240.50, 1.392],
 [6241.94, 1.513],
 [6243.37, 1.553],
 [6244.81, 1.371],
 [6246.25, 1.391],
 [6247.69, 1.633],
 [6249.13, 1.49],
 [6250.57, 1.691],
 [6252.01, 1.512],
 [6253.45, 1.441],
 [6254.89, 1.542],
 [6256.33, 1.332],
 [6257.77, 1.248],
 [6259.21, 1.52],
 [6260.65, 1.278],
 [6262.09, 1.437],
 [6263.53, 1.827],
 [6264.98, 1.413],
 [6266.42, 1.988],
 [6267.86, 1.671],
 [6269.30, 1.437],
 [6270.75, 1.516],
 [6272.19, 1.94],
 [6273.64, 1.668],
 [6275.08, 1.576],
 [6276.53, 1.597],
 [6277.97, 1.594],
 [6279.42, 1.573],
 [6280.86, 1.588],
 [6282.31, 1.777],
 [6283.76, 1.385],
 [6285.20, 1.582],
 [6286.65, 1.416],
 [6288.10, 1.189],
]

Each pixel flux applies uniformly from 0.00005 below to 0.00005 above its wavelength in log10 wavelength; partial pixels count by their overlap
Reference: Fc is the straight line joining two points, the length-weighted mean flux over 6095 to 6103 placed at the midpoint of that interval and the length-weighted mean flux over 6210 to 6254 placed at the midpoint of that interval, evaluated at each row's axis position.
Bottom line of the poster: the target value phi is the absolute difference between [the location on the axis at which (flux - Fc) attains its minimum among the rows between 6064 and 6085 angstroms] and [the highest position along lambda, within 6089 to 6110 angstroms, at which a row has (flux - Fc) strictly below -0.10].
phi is 23.9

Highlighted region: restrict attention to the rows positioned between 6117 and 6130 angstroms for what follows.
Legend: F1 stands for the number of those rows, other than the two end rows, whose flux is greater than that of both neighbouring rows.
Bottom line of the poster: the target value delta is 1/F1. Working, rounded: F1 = 2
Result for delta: 0.5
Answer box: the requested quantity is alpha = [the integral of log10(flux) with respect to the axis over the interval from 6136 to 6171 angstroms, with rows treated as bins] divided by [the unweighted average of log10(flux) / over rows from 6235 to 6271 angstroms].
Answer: 35.5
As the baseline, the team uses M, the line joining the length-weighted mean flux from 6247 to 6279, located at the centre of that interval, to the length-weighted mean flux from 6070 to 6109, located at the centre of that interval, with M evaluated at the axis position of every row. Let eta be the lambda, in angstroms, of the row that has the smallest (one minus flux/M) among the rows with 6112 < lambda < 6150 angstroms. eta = 6126.60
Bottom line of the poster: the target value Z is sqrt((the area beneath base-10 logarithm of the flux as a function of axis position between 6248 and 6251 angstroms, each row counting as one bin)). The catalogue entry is 0.77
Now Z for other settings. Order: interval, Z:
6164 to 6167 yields 0.85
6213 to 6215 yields 0.52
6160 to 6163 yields 0.67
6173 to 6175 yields 0.59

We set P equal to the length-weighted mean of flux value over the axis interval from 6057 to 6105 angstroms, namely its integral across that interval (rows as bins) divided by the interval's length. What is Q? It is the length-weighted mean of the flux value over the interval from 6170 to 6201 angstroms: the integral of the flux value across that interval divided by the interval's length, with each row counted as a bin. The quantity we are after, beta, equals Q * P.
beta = 2.42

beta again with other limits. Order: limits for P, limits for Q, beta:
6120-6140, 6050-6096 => 2.35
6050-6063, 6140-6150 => 2.25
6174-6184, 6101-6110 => 2.40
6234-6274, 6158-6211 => 2.35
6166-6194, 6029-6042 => 2.36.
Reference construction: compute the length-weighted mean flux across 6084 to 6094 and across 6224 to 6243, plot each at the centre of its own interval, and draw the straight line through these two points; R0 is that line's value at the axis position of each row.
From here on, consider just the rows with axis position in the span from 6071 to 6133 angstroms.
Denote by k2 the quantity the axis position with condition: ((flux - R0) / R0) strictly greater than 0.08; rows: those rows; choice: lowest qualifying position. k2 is 6076.02 angstroms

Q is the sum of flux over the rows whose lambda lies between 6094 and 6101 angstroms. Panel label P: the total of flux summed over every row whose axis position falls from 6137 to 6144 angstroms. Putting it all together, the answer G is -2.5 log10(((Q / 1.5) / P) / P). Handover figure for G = 2.43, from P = 7.06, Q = 8.0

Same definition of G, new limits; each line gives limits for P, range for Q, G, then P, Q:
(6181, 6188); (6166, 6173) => 2.64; 7.81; 8.1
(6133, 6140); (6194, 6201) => 2.61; 7.54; 7.7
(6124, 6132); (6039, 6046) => 2.49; 7.55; 8.6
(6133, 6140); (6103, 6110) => 2.58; 7.54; 7.9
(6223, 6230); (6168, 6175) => 2.58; 7.51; 7.9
